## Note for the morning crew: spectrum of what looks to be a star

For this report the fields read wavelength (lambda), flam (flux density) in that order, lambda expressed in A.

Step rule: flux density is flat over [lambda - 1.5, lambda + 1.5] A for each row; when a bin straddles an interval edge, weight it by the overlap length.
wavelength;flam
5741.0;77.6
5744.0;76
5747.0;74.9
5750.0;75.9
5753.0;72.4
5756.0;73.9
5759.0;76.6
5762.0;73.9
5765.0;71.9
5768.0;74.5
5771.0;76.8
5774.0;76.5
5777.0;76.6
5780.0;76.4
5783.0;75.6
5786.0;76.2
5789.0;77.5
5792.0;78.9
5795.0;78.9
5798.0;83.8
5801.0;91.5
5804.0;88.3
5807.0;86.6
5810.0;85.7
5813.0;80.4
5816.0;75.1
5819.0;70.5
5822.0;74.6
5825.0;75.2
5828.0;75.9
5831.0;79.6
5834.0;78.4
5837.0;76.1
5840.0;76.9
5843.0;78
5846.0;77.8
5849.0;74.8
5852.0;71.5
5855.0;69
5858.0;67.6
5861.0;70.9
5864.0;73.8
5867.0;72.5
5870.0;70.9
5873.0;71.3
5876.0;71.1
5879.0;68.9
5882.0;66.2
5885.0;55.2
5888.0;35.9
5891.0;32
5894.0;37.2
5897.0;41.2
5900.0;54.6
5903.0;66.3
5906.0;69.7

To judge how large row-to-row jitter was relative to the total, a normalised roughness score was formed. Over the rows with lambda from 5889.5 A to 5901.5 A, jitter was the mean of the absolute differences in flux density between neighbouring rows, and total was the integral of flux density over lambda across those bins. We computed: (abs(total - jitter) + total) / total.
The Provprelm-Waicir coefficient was 1.98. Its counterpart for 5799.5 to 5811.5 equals 2.00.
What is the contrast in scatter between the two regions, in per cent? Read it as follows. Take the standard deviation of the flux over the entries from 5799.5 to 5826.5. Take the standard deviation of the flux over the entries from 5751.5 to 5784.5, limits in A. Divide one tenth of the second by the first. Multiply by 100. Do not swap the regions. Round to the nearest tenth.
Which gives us 2.4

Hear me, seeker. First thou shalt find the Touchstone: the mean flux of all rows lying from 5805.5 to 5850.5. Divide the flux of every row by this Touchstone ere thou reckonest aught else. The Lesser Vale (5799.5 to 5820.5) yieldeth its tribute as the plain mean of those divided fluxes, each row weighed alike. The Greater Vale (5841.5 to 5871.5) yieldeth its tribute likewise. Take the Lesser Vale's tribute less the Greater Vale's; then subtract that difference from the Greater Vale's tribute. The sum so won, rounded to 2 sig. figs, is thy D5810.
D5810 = 0.81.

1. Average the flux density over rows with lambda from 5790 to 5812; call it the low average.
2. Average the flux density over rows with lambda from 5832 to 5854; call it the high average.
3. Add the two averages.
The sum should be 161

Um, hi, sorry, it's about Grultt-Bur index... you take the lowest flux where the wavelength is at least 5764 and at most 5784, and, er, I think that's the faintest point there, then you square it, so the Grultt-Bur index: 5170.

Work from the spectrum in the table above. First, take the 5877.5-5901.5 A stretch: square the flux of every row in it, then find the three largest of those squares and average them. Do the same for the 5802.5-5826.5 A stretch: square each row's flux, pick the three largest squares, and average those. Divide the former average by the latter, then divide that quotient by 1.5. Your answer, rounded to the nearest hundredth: 0.36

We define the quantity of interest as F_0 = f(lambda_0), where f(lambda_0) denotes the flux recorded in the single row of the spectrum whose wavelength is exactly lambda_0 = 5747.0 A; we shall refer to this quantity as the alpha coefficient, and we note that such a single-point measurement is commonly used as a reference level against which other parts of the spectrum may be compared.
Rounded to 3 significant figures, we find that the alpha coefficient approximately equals 74.9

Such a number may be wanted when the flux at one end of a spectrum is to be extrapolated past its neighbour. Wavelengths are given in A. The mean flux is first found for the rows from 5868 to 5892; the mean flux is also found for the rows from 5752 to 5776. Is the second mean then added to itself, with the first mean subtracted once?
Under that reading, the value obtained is 90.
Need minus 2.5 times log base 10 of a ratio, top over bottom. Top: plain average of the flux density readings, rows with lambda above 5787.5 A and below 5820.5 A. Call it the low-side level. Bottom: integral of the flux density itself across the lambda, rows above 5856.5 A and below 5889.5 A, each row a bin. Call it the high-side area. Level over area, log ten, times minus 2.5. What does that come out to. 3.56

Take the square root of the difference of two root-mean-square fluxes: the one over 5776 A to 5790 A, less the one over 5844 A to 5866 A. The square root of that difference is 2.0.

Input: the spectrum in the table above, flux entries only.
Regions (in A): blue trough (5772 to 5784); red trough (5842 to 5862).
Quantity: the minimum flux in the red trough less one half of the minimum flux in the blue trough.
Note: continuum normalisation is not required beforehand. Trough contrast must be 30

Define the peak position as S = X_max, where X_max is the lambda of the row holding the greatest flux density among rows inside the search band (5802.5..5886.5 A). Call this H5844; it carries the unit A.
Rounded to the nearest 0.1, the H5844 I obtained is 5804.0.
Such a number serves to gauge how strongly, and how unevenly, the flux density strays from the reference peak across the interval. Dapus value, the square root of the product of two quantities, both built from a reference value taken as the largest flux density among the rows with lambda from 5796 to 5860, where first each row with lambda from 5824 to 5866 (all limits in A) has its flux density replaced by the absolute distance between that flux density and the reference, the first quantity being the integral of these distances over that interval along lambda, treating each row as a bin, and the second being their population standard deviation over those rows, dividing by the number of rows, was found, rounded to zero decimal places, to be 50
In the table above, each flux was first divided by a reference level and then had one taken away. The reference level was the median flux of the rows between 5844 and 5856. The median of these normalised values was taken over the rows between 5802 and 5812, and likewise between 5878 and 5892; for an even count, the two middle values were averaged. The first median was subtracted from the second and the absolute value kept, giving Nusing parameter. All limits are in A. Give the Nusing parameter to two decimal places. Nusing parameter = 0.43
